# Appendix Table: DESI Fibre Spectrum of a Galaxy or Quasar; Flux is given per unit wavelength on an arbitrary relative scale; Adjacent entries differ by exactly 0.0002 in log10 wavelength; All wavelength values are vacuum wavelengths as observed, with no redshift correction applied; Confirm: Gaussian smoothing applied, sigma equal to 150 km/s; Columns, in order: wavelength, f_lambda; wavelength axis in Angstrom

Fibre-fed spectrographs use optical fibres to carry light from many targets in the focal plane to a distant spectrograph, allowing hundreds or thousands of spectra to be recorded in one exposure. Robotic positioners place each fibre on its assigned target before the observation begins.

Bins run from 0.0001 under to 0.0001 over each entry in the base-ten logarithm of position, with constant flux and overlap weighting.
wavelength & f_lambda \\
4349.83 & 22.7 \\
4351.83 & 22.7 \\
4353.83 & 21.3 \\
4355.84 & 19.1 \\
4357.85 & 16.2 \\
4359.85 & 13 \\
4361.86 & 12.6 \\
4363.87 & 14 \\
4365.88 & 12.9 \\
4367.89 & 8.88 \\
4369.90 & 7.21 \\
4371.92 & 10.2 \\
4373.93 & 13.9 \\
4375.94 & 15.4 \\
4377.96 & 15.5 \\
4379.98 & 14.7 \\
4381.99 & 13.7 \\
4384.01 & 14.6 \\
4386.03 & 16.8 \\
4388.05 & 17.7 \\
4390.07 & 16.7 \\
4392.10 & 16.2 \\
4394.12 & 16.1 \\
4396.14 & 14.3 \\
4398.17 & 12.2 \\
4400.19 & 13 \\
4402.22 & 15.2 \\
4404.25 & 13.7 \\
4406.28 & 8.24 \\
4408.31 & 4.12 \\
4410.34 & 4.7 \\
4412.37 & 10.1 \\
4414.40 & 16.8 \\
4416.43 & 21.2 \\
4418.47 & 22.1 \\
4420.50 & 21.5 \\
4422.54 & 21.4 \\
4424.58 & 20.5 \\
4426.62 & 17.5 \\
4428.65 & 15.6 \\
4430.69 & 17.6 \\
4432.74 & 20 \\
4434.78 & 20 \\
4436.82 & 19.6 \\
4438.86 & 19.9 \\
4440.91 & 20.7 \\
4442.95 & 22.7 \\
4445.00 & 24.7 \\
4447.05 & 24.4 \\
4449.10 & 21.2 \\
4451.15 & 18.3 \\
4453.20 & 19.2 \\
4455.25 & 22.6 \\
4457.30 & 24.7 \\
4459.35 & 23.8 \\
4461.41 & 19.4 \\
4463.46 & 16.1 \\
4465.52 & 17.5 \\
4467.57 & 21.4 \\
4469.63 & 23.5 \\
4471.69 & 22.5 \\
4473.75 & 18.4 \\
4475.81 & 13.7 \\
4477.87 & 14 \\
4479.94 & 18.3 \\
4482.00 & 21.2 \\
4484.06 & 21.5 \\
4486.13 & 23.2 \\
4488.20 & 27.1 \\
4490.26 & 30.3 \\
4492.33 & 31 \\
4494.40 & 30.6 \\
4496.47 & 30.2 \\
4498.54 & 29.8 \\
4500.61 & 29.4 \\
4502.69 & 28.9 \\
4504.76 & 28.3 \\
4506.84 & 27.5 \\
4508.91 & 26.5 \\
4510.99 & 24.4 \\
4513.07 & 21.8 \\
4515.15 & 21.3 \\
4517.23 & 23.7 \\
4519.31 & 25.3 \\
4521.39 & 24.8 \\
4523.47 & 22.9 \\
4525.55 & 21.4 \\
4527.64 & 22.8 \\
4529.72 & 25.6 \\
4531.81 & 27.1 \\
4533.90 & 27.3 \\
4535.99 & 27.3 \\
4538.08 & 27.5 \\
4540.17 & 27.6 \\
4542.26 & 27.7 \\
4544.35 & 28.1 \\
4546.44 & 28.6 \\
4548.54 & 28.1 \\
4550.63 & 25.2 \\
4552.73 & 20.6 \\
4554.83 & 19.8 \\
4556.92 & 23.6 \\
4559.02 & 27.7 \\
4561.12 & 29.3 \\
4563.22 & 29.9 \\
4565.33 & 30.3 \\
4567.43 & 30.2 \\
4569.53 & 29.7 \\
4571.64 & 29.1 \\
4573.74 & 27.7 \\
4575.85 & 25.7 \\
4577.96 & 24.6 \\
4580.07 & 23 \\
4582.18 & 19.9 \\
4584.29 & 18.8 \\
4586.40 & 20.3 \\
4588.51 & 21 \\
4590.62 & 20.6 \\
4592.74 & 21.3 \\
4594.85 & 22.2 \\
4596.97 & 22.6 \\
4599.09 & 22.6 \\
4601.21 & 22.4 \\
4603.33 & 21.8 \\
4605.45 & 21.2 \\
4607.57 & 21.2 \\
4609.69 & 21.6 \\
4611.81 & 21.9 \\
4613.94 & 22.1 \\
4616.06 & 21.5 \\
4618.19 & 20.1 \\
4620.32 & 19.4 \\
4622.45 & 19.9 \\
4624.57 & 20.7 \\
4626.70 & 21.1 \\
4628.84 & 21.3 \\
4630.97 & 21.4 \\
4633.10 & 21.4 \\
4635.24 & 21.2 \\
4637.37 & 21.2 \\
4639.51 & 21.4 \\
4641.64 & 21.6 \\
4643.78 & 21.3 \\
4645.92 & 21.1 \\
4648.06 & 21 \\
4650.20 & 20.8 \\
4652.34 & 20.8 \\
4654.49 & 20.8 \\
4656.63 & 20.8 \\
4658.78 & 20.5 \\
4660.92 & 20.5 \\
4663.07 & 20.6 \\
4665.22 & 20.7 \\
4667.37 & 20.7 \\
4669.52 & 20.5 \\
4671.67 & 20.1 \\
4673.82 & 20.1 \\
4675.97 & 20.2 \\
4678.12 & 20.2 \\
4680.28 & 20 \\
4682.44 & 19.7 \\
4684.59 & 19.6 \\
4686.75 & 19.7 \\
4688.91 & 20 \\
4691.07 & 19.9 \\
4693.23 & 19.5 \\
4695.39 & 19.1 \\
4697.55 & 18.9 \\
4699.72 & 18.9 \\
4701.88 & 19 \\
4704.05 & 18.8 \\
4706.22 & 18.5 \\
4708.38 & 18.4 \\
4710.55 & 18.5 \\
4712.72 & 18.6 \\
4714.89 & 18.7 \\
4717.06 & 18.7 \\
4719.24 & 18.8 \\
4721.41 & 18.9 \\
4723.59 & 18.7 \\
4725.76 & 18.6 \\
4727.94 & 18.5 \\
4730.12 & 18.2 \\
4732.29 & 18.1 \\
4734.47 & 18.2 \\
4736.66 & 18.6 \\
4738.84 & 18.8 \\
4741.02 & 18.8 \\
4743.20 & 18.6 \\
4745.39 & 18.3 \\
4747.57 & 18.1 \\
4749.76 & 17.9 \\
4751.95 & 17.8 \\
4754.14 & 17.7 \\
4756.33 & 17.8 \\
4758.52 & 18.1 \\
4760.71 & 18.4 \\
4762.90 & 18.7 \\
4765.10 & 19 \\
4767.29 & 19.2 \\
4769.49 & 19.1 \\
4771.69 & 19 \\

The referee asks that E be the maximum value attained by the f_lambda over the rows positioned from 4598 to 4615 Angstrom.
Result 22.6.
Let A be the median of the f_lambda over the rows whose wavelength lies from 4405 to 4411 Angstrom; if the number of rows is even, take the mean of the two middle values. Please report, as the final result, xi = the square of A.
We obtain 22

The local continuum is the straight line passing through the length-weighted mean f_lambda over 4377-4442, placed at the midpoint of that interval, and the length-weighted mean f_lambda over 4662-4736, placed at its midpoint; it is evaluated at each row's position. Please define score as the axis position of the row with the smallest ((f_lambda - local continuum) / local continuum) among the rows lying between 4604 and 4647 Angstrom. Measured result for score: 4620.32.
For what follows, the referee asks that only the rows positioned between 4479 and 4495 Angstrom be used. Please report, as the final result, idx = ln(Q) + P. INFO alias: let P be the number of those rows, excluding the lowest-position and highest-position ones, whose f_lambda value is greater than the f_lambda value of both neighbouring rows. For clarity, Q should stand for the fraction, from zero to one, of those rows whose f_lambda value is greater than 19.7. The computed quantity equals 0.9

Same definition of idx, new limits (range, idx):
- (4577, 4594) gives 0.9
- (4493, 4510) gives 0.0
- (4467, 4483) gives 0.3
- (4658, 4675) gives 0.0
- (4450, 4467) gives 0.0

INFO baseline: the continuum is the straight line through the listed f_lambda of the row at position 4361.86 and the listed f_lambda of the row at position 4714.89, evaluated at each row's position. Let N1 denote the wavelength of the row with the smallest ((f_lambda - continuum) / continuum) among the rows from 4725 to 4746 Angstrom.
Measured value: 4745.39 Angstrom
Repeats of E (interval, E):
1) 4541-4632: 30.3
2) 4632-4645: 21.6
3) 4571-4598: 29.1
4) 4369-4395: 17.7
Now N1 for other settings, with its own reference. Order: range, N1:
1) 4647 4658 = 4656.63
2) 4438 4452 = 4451.15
